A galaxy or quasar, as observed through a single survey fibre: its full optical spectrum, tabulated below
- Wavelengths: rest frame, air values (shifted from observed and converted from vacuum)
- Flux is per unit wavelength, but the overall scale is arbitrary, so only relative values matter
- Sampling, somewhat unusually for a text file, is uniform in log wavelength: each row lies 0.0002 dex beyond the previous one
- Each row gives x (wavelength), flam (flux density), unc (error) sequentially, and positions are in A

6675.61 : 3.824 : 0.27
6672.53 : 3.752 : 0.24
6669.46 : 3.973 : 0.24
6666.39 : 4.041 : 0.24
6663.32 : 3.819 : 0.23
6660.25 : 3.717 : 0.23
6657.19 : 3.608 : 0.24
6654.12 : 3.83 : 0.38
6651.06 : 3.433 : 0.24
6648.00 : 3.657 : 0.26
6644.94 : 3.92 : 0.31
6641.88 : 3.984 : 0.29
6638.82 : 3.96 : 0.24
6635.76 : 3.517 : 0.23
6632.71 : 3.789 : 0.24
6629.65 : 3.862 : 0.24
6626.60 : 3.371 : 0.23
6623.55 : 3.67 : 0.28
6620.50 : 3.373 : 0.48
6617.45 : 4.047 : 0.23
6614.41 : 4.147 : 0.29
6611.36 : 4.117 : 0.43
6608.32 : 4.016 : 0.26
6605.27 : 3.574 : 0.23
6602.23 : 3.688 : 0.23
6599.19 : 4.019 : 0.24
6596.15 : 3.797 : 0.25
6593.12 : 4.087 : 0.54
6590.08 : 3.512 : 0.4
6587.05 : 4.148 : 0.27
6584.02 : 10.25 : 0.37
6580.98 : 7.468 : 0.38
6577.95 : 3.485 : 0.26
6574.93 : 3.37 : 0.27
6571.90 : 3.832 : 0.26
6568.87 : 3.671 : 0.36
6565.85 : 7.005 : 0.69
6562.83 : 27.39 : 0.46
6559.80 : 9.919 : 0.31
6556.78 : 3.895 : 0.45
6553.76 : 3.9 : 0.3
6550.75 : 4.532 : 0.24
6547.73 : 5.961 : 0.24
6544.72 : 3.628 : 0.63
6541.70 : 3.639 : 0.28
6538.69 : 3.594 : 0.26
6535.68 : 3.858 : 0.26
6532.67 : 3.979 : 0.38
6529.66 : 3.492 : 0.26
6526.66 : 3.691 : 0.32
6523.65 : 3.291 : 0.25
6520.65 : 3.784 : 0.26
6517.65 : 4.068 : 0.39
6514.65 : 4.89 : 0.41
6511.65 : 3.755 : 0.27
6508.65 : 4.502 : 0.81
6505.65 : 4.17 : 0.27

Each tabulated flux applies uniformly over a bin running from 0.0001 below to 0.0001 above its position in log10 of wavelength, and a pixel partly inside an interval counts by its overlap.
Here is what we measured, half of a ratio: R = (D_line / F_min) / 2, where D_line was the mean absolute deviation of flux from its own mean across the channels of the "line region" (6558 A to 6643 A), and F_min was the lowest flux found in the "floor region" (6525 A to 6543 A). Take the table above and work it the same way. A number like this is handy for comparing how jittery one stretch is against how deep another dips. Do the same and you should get 0.362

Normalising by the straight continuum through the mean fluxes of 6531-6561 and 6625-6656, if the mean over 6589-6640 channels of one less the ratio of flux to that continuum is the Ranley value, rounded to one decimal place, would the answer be 0.0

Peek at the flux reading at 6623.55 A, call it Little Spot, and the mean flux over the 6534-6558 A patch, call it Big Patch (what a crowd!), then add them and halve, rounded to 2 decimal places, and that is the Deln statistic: 3.90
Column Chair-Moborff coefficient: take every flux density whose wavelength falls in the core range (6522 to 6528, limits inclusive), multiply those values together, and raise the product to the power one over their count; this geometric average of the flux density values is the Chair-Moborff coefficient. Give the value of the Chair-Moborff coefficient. 3.5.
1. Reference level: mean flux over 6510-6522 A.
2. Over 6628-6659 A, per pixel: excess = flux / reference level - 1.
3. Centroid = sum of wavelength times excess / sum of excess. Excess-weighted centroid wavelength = 6644.8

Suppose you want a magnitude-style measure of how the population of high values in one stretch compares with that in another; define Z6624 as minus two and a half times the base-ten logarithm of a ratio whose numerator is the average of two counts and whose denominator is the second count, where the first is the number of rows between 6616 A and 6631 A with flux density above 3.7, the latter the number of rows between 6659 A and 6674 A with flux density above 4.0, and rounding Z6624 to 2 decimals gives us -0.44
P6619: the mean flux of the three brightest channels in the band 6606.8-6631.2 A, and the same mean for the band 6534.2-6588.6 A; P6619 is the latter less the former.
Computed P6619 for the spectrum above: 12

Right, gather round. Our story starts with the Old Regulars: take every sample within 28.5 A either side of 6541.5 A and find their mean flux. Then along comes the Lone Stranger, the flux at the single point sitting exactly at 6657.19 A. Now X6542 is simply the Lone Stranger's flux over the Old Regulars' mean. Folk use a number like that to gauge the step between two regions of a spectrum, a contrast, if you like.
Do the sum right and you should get 0.63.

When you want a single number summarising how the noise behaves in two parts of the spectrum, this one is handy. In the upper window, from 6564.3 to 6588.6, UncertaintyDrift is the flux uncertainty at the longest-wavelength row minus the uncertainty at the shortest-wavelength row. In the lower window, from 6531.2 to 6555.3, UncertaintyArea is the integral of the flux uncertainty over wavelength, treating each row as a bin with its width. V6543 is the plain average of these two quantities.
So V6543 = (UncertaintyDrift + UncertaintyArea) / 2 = 3.69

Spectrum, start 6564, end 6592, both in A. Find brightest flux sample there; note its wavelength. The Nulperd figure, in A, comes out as 6584.02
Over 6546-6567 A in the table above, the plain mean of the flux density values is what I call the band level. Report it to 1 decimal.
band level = 8.9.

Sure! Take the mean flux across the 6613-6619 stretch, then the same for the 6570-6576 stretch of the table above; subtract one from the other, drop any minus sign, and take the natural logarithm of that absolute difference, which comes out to -0.7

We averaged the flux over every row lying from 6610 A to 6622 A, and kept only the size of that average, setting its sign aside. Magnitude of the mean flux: 3.92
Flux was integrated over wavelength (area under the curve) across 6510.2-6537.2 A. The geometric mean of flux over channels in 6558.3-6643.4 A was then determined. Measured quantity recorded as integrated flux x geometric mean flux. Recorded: 476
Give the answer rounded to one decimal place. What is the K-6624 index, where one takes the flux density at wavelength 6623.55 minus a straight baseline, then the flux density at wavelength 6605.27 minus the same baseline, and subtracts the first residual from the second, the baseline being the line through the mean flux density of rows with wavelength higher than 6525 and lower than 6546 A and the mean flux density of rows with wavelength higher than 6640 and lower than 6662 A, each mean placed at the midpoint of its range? -0.1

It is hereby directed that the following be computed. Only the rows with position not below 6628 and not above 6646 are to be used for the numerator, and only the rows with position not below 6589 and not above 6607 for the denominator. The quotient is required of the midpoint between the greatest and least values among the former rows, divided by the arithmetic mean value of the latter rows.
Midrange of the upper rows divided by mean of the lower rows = 1.0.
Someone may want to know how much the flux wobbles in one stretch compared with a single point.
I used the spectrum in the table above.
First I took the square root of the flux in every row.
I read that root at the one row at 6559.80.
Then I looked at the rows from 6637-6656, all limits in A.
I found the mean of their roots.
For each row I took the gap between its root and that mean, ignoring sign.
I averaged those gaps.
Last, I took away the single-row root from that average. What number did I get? -3.1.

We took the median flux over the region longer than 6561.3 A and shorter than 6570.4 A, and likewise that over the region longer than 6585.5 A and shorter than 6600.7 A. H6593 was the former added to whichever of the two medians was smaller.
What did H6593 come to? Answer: 11.0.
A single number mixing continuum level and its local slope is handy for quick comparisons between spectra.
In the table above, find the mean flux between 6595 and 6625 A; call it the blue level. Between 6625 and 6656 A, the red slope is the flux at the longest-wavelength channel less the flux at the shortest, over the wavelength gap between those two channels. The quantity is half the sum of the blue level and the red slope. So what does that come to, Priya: 1.93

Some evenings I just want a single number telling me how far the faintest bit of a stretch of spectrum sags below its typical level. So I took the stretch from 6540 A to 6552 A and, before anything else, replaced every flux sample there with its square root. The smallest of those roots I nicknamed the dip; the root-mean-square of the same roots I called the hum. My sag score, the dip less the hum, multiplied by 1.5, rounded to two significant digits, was -0.30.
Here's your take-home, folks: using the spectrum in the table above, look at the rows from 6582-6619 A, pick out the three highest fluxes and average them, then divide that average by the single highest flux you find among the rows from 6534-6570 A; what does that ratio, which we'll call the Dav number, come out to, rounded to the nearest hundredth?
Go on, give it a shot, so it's 0.23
